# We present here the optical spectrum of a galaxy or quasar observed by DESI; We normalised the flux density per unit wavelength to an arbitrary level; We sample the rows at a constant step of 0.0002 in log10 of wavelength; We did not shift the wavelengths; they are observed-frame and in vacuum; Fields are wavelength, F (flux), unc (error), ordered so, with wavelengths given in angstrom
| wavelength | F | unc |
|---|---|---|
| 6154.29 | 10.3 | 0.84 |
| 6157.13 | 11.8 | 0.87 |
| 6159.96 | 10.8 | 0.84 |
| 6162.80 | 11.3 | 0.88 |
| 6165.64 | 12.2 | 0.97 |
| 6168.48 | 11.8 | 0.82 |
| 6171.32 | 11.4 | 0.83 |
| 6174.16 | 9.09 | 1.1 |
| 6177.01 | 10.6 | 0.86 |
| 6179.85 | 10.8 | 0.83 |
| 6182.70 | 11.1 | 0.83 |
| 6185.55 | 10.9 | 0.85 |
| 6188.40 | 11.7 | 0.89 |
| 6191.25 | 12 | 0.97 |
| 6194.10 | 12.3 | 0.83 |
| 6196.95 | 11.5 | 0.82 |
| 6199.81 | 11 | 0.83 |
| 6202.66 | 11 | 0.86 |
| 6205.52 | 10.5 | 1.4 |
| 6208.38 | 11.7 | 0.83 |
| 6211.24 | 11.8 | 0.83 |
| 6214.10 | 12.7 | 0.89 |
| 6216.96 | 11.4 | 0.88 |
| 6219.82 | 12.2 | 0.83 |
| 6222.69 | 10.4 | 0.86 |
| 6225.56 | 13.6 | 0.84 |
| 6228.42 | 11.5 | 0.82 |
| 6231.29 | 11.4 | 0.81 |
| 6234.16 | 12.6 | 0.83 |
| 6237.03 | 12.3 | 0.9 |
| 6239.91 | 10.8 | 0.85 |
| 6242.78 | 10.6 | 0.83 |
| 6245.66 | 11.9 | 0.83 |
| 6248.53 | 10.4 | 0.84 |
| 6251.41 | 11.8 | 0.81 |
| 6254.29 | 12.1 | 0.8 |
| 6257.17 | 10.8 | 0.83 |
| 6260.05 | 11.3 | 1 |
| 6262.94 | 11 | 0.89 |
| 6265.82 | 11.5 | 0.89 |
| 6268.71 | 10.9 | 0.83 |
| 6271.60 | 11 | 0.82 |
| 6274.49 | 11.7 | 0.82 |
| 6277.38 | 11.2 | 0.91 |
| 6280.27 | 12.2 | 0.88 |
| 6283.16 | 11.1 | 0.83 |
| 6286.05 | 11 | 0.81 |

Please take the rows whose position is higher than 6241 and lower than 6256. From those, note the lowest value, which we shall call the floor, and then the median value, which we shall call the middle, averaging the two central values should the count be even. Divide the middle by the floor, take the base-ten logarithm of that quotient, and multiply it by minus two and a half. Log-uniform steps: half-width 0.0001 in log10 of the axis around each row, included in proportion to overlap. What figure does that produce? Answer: -0.137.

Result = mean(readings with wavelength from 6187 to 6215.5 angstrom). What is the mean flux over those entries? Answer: 11.6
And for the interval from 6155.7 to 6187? 11.1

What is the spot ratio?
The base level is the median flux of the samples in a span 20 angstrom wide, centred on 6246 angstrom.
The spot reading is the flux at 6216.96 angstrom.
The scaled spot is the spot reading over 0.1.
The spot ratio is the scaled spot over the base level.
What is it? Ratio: 9.7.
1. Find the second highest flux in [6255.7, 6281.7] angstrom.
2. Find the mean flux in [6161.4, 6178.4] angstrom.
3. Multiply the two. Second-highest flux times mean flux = 129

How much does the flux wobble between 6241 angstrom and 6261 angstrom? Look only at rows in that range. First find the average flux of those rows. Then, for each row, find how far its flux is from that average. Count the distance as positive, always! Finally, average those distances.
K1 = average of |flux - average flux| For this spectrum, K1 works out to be 0.58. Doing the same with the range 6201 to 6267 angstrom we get 0.64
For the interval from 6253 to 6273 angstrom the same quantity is 0.35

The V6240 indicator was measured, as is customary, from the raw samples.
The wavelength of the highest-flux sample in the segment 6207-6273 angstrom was 6225.56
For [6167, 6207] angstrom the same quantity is 6194.10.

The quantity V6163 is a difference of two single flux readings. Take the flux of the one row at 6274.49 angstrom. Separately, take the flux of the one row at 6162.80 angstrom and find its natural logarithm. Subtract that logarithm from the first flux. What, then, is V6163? 9.3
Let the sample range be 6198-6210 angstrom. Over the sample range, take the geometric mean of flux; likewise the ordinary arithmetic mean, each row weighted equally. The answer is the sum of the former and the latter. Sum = 22.1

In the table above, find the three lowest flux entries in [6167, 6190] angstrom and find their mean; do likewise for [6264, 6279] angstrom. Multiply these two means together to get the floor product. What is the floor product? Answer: 112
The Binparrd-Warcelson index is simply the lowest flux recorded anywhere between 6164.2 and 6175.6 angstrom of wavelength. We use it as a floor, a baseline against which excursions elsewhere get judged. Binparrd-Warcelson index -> 9.09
